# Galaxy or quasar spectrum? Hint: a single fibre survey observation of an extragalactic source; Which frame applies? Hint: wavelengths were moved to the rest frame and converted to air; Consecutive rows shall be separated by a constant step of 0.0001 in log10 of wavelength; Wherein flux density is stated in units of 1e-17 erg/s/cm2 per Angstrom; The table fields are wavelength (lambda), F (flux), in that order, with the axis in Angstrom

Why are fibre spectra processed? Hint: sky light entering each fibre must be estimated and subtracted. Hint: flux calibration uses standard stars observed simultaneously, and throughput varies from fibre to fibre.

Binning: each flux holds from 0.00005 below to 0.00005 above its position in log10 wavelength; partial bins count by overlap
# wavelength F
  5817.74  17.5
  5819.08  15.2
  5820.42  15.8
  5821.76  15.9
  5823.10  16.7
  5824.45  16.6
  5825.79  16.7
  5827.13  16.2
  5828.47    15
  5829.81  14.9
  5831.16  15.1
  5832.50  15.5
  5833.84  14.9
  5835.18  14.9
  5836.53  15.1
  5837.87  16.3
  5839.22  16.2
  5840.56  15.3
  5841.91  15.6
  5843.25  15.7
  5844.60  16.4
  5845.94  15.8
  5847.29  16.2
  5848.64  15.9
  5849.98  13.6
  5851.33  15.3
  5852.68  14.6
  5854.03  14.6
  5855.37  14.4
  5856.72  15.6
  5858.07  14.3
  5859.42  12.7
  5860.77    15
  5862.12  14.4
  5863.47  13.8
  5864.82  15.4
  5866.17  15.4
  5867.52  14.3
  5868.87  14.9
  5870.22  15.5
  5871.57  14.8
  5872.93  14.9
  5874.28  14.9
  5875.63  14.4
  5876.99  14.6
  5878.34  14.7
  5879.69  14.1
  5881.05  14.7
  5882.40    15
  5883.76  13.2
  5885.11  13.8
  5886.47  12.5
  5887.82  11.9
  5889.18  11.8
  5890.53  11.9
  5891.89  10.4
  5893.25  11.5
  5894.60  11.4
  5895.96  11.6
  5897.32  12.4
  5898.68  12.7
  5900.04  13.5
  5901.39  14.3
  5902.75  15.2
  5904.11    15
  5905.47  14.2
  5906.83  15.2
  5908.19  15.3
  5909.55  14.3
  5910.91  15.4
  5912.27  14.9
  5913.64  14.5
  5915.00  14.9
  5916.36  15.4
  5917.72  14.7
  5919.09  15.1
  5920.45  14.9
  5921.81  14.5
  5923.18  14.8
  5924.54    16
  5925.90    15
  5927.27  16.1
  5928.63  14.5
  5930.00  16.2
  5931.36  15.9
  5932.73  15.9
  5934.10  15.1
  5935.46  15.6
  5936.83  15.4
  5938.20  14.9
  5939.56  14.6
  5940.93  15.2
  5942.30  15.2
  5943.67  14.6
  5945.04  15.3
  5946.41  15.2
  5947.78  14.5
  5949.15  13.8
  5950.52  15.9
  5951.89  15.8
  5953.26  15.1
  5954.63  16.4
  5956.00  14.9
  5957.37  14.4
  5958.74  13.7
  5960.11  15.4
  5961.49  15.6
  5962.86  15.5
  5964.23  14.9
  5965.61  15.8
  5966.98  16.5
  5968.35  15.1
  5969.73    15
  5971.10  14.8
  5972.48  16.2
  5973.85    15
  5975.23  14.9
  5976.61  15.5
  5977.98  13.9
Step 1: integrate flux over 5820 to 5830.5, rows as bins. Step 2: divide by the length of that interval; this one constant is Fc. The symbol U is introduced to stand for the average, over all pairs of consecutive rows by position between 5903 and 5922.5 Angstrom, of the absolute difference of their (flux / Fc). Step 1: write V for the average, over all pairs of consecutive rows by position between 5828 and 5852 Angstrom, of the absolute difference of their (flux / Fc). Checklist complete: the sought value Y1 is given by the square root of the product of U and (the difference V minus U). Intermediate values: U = 0.036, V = 0.0372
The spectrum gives 0.006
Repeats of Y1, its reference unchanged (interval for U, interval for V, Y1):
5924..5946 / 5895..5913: 0.009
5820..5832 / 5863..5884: 0.017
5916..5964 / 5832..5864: 0.015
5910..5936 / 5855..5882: 0.015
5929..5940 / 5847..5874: 0.028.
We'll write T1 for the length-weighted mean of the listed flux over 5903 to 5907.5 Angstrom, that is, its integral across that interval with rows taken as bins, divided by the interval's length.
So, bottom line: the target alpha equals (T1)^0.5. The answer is 3.85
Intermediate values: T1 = 14.8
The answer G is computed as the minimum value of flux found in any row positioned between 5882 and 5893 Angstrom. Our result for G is 10.4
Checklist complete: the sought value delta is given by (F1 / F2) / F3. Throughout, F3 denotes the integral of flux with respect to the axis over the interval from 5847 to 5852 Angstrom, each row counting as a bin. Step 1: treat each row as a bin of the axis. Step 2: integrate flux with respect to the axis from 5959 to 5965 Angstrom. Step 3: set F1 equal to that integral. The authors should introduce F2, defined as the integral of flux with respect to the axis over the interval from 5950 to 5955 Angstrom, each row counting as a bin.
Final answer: 0.0153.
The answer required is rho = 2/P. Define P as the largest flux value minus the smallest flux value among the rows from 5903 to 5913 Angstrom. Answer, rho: 1.7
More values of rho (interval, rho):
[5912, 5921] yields 2.2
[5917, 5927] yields 1.3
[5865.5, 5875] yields 1.7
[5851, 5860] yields 0.7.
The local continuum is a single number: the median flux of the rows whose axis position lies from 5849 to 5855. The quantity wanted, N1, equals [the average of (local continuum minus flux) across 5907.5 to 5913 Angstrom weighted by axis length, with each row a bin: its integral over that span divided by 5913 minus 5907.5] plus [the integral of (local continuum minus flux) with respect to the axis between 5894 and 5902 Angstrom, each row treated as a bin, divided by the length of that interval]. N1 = 1.6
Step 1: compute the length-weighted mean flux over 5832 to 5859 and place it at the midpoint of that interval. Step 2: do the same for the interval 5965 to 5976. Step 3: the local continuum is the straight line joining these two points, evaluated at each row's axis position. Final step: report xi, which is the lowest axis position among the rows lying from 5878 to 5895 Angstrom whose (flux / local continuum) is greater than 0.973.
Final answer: 5882.40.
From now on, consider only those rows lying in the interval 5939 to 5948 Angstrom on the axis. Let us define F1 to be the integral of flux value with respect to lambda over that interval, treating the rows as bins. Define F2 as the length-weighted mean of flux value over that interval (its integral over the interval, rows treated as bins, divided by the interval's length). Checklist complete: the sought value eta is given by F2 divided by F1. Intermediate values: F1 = 135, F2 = 15.0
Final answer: 0.111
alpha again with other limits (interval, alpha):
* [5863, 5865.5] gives 3.83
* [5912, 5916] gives 3.85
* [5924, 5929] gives 3.93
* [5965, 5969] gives 3.98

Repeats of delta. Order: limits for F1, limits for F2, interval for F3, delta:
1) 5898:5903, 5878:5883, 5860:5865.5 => 0.0118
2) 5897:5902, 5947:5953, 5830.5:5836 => 0.0089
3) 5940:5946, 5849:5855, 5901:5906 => 0.0140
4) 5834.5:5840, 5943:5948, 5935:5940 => 0.0152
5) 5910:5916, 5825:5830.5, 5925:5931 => 0.0111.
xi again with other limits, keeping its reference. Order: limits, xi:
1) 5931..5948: 5931.36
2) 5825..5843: 5825.79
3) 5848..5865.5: 5848.64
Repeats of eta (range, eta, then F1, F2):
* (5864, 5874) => 0.100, 150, 15.0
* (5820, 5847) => 0.037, 425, 15.7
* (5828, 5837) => 0.111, 135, 15.1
